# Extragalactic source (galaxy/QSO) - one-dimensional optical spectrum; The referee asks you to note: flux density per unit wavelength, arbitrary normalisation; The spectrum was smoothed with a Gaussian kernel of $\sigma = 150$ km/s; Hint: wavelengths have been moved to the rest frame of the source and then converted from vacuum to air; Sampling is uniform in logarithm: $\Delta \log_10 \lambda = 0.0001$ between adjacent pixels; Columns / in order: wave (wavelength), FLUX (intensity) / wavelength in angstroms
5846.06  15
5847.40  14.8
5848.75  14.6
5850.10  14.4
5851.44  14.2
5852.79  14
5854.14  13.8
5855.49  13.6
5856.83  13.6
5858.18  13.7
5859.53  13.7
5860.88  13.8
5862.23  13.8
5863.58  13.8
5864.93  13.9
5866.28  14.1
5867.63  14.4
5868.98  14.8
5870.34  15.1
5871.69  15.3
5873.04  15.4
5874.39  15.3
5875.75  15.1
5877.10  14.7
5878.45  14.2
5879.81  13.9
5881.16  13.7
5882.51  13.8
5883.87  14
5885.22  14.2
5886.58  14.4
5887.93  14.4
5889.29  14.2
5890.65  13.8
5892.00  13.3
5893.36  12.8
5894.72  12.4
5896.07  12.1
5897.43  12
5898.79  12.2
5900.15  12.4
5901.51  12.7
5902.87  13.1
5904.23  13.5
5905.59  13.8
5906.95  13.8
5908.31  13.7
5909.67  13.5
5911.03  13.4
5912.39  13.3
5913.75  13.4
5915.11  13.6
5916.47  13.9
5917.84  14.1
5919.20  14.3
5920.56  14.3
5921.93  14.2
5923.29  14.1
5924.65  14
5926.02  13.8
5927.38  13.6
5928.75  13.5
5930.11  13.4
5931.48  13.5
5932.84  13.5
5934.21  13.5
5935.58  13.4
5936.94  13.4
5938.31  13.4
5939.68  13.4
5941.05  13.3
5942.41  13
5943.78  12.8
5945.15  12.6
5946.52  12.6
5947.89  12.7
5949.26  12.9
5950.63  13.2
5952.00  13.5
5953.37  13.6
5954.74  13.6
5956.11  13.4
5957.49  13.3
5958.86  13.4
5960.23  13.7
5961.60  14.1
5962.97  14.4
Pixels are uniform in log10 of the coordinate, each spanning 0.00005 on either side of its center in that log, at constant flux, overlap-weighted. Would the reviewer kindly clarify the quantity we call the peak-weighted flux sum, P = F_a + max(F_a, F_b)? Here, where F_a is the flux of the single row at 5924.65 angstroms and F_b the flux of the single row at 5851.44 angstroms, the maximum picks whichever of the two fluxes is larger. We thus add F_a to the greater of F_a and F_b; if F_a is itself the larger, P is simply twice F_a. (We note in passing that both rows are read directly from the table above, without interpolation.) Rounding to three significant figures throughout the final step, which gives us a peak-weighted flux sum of 28.2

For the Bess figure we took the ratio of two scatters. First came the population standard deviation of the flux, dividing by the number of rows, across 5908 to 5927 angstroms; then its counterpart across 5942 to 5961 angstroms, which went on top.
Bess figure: 1.1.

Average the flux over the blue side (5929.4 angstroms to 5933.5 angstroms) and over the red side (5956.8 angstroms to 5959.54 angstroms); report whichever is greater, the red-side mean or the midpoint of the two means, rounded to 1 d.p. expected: 13.4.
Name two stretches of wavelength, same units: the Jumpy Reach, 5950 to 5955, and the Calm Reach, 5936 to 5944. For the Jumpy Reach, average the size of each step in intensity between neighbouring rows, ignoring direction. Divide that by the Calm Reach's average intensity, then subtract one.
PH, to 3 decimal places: -0.990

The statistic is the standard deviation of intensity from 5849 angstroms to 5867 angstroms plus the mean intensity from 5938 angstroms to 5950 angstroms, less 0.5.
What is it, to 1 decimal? 12.7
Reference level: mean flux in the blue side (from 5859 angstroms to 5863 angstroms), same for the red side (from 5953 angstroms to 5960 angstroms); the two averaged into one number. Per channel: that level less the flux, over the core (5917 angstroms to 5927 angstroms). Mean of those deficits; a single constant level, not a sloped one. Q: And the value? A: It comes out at -0.5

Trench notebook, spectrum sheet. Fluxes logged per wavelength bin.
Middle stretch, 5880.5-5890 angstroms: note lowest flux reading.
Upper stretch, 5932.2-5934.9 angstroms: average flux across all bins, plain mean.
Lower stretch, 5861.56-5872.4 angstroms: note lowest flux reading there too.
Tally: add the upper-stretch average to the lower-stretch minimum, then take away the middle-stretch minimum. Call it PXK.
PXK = 13.6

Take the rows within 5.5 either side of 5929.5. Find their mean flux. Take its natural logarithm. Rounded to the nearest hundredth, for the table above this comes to 2.61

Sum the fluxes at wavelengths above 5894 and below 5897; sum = 24.5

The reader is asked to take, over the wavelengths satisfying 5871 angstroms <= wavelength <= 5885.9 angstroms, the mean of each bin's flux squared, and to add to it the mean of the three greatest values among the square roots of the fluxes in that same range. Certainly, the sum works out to 215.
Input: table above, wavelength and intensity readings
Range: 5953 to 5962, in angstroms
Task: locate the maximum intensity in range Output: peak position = 5961.60 angstroms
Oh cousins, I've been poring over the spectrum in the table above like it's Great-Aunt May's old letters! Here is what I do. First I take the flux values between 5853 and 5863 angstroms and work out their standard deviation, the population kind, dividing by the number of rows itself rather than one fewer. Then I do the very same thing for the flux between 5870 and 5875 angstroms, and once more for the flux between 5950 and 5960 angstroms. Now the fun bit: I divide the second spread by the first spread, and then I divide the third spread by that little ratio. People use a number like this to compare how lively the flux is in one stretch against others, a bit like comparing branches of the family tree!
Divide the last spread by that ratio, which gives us 0.11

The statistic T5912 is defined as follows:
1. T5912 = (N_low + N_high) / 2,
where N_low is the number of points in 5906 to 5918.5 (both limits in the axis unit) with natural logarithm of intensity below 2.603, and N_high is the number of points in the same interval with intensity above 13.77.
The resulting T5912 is 3.5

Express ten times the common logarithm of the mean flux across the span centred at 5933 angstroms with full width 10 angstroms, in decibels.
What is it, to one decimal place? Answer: 11.3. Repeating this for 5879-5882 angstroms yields 11.4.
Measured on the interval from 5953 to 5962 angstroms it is 11.3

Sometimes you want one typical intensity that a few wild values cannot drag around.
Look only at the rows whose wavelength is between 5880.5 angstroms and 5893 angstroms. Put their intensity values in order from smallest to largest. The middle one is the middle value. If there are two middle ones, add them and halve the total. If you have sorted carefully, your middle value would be 14.00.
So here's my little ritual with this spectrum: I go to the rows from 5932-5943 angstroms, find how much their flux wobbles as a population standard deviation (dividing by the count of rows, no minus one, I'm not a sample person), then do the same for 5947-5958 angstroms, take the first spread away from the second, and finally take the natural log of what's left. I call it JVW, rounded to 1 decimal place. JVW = -1.8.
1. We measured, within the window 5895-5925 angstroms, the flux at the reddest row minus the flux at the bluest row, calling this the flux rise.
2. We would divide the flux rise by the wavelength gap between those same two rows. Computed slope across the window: 0.07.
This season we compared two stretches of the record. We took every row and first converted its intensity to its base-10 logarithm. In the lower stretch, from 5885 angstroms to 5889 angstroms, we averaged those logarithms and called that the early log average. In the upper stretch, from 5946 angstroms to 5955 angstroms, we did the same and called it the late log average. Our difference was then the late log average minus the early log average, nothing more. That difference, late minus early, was -0.037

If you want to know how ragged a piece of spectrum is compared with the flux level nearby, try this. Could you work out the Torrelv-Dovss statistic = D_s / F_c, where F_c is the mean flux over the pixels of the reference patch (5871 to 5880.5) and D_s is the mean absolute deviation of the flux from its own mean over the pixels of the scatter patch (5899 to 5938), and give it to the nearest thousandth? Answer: 0.021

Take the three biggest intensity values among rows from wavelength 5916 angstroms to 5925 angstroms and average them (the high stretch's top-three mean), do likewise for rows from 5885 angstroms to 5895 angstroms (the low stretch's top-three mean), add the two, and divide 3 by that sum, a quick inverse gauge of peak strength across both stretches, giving 0.105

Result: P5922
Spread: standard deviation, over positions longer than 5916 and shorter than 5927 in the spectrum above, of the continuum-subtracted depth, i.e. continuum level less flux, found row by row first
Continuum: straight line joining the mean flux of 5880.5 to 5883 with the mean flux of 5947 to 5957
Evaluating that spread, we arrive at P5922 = 0.2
